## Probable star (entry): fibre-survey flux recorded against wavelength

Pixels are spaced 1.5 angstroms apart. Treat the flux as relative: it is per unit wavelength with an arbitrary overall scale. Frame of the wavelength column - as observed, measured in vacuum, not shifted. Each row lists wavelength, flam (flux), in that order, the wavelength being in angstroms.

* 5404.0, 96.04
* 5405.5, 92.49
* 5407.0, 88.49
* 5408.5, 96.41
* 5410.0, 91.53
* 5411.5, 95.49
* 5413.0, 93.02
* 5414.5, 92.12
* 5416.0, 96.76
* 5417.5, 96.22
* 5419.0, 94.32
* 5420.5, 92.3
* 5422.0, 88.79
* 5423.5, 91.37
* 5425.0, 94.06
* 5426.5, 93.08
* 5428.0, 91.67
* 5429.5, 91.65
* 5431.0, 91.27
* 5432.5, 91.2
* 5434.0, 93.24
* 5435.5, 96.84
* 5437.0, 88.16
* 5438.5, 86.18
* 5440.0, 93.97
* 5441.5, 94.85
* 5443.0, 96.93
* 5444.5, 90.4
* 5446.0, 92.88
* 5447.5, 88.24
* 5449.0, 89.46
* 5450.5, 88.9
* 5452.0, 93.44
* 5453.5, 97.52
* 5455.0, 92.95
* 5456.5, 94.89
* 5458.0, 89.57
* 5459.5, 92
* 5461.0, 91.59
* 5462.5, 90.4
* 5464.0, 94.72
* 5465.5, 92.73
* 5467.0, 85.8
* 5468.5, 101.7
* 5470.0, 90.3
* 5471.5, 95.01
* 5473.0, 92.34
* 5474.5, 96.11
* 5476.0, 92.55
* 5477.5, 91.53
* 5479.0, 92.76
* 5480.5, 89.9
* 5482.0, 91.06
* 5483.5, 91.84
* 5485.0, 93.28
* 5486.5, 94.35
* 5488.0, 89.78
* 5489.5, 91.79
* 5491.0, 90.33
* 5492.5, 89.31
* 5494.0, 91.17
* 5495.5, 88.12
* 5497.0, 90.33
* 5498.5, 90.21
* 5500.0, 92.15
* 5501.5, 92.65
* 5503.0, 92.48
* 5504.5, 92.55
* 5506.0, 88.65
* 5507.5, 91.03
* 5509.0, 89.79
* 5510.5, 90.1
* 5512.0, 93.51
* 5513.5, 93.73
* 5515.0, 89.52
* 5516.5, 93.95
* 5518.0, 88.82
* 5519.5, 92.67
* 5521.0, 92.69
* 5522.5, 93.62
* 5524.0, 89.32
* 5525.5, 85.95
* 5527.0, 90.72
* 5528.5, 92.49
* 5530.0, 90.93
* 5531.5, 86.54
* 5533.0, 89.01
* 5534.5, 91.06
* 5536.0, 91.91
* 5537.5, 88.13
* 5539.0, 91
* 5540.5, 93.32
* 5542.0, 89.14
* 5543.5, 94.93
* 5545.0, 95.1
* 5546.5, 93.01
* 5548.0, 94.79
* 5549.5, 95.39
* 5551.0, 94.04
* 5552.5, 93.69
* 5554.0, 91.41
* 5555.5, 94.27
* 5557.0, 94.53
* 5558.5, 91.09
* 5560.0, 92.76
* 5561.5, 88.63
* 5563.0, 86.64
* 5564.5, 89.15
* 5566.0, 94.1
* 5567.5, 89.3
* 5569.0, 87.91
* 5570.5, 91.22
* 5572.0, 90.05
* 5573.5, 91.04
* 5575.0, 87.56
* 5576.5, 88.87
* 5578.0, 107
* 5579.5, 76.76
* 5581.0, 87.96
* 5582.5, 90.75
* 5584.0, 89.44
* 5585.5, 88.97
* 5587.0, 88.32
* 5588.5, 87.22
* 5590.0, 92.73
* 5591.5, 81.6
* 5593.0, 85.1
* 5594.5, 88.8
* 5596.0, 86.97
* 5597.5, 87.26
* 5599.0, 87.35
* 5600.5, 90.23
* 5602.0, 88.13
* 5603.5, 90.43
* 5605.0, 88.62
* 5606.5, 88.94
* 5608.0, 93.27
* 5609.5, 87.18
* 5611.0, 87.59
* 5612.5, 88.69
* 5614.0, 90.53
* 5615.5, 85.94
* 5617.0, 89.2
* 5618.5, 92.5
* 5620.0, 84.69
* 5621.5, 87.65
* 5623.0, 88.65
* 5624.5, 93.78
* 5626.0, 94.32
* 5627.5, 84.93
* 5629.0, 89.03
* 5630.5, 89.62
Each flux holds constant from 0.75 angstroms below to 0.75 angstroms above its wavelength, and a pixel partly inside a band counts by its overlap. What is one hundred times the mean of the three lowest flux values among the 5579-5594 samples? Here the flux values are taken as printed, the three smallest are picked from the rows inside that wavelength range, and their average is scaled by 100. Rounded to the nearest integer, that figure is 8115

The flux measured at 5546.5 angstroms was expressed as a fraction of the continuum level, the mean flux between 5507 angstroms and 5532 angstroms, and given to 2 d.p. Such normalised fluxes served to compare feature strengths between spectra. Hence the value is 1.02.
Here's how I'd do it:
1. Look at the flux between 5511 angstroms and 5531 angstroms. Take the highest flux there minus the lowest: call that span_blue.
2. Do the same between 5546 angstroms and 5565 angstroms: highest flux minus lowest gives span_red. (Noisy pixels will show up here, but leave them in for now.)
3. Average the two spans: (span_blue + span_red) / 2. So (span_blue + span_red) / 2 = 8.4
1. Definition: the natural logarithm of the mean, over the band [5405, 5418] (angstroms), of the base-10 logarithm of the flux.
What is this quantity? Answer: 0.6786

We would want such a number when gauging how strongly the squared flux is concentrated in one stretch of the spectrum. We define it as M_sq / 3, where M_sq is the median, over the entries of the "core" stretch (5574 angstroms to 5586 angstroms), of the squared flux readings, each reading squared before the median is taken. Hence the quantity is 2636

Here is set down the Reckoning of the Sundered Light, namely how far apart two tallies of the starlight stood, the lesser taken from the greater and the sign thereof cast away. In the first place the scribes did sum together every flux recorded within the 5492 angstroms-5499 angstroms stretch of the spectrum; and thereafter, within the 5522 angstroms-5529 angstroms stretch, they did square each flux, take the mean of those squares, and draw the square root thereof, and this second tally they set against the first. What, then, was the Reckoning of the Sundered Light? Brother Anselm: 359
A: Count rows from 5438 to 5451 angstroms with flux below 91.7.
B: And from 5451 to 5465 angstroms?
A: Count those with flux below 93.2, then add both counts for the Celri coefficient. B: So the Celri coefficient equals 10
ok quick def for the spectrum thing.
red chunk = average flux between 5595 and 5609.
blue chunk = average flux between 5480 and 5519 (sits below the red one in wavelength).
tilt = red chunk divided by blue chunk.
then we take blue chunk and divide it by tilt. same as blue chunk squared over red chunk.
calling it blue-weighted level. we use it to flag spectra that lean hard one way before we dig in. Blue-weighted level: 93.4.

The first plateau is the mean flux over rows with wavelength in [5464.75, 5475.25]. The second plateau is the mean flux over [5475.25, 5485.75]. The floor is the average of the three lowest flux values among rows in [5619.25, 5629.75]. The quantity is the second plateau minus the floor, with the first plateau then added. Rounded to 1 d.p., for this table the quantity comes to 99.5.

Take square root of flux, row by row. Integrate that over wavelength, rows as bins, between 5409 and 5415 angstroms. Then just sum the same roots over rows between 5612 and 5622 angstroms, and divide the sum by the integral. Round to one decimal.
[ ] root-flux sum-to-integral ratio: 1.1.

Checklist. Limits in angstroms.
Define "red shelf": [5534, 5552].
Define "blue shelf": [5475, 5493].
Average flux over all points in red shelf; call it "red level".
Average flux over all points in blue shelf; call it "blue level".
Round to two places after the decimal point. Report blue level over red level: 0.99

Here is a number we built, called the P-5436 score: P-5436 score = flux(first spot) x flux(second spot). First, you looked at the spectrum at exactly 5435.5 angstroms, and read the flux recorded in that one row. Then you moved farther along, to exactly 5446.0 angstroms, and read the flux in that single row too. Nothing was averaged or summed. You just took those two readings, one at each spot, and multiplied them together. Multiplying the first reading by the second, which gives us 8994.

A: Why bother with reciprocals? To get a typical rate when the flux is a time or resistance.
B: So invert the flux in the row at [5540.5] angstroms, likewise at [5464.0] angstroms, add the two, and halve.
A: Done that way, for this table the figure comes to 0.0106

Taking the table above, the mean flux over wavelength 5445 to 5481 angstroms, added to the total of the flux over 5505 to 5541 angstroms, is 2271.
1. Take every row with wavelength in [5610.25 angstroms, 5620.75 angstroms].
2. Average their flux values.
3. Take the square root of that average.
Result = 9.40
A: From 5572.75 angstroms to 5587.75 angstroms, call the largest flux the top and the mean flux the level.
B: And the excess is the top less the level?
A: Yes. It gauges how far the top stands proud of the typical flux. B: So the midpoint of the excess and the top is 62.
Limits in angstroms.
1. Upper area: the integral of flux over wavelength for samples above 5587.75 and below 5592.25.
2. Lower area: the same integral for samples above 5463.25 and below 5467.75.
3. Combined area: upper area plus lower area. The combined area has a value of 802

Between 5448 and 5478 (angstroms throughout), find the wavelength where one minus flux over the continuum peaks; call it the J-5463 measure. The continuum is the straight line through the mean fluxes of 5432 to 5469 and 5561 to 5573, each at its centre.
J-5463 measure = 5467.0 angstroms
